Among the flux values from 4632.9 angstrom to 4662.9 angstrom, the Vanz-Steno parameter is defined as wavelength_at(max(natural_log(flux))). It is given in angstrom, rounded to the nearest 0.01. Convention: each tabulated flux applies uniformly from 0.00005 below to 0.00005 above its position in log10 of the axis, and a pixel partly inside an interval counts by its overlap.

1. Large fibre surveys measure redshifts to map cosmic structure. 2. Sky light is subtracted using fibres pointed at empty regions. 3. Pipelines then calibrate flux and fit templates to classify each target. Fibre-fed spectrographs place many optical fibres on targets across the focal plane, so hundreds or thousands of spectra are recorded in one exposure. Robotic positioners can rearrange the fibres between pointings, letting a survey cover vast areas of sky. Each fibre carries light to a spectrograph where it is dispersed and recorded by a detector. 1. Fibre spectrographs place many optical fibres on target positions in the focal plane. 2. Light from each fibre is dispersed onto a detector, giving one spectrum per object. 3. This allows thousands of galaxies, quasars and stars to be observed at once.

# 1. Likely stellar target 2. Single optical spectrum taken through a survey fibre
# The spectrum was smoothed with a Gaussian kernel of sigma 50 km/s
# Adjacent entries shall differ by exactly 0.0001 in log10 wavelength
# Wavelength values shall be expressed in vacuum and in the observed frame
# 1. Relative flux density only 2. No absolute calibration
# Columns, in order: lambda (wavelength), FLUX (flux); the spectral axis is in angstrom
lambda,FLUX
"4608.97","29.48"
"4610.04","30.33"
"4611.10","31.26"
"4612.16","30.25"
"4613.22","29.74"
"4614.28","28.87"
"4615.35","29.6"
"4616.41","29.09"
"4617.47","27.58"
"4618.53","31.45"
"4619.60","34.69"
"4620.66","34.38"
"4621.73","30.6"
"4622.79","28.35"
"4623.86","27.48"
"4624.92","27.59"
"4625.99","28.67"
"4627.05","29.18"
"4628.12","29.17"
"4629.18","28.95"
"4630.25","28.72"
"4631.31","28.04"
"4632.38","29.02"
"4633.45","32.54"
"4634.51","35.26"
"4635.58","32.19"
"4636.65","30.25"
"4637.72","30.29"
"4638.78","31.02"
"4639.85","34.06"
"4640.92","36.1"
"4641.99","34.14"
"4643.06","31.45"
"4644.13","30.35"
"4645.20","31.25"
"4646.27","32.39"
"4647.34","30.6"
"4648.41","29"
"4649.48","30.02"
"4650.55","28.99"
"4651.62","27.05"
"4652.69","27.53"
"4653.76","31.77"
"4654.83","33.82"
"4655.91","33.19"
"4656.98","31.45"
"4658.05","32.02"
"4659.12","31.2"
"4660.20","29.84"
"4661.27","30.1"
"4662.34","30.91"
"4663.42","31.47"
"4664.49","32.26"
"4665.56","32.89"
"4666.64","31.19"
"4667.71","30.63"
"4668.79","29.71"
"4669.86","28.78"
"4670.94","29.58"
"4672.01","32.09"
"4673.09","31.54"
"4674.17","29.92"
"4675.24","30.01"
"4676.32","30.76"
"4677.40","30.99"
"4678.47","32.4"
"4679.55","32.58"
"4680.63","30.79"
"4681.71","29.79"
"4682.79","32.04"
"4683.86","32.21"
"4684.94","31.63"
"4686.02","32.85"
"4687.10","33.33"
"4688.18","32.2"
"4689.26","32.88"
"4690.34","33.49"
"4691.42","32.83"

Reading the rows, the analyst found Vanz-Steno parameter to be 4640.92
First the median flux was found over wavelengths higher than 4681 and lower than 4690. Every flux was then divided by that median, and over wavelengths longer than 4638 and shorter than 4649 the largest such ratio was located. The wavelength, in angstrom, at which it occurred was 4640.92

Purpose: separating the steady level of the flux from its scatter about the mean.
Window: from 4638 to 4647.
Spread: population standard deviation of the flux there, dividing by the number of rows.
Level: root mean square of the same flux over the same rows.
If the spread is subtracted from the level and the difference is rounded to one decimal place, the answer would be 30.8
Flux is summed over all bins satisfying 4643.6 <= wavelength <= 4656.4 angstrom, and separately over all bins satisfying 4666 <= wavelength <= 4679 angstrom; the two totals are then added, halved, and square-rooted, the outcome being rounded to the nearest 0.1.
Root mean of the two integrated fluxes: 19.2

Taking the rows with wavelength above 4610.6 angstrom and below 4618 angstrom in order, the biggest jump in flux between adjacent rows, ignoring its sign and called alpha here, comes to 1.5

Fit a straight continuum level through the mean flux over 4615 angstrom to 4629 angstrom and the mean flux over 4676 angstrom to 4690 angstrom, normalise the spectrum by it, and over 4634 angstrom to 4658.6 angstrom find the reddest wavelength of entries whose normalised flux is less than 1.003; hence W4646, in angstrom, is 4652.69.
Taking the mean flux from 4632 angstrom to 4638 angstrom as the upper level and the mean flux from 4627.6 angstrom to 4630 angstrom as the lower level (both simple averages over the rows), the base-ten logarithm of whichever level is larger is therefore 1.50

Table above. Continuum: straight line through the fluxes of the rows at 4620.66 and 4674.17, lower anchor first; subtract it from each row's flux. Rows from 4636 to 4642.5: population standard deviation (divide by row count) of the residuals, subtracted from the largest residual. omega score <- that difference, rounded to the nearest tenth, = 1.0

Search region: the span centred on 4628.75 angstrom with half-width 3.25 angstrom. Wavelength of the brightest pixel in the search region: 4627.05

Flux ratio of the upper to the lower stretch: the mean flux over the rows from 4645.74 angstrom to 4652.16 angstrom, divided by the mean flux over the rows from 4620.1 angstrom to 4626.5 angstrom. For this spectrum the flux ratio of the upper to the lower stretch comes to 1.01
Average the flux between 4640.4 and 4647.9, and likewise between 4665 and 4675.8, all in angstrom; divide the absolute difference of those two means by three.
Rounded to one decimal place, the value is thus 0.6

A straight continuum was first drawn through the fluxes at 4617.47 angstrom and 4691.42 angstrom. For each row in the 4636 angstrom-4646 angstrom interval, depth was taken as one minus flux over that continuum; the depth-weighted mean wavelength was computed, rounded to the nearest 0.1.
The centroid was 4640.9 angstrom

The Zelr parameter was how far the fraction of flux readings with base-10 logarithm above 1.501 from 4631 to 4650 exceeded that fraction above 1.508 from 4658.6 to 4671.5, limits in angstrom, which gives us 0.22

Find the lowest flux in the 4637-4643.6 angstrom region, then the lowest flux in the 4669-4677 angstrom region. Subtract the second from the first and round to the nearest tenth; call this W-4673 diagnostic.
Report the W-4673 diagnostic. 1.5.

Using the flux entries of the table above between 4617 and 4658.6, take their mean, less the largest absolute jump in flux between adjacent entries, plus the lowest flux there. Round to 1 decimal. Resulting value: 53.6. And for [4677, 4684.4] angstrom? 59.1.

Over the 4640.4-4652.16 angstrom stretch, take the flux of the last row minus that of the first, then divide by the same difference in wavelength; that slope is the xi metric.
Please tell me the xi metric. -0.85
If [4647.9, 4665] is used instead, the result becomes 0.20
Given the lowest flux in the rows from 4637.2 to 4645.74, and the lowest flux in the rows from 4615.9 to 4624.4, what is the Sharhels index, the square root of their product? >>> 28.9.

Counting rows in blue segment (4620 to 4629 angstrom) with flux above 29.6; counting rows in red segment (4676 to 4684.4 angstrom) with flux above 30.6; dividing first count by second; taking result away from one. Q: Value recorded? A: 0.71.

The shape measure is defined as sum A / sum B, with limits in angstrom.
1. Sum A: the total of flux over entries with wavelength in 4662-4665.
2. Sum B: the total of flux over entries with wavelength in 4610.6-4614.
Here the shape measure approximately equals 1.04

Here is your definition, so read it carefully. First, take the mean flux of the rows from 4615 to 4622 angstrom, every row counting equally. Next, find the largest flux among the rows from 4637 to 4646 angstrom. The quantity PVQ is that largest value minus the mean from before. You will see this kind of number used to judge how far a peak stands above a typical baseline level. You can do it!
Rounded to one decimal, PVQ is 5.0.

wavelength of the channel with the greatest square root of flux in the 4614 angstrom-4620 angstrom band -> 4619.60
